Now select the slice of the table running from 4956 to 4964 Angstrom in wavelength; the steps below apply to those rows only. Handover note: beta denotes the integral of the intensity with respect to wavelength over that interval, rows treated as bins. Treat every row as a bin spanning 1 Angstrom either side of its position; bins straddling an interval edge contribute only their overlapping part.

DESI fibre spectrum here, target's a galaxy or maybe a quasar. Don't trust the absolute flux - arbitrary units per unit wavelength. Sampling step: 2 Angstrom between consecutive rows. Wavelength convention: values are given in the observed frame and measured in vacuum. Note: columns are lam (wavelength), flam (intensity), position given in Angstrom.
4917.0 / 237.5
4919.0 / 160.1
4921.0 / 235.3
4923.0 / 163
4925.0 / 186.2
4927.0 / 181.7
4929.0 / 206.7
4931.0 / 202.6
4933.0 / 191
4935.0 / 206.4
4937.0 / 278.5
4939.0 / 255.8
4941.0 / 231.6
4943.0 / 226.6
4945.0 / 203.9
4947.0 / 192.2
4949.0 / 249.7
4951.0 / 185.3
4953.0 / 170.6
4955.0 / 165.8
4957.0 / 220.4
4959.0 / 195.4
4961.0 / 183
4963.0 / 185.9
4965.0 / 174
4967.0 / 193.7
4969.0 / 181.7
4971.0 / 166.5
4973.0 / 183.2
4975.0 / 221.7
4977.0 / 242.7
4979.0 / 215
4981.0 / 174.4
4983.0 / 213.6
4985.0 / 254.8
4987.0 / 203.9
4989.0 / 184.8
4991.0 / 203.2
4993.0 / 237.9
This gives 1569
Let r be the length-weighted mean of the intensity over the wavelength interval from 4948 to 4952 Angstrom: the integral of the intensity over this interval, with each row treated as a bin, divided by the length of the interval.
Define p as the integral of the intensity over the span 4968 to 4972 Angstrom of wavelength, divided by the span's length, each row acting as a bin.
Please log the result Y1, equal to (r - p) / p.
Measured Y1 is 0.2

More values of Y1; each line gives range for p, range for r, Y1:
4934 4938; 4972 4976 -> -0.2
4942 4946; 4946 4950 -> 0.0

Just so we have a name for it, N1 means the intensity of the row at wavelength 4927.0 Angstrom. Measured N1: 181.7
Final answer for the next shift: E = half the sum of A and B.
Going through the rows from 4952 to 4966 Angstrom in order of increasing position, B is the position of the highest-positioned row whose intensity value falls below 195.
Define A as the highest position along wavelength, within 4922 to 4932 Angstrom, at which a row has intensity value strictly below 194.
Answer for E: 4946 Angstrom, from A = 4927.0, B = 4965.0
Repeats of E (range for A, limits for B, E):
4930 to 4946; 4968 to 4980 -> 4953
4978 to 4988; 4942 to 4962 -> 4971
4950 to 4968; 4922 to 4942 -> 4950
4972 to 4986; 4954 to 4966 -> 4973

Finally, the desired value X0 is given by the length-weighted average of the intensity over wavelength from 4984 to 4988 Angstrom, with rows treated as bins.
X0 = 229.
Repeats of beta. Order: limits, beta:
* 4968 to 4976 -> 1506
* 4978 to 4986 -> 1716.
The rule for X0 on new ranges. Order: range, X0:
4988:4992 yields 194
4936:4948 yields 231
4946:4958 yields 197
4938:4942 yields 244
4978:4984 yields 201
